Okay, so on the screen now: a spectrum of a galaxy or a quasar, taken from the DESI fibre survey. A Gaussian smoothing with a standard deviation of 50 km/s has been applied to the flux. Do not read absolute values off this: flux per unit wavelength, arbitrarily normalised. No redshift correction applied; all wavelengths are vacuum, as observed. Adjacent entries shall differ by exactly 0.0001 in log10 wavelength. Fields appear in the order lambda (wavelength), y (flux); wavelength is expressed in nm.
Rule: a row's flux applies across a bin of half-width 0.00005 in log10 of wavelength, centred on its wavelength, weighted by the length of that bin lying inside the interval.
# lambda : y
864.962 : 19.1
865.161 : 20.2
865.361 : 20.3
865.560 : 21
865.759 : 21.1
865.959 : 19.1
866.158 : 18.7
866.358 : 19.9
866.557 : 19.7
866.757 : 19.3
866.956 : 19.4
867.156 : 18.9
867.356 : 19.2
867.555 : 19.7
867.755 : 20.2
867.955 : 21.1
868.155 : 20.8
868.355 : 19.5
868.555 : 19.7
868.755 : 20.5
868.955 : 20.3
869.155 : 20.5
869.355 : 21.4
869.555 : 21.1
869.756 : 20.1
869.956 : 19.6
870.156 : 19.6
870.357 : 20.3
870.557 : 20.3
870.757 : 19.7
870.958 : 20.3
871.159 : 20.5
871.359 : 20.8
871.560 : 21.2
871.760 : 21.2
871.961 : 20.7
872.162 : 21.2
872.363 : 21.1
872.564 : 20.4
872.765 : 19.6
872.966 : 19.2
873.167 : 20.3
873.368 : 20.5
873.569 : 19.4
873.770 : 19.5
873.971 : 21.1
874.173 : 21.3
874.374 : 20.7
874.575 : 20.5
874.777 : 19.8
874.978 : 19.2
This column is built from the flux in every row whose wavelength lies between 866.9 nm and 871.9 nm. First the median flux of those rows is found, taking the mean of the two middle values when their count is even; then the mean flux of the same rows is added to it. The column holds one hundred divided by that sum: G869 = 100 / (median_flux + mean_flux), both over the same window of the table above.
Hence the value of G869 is 2.47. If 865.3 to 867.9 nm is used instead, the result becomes 2.54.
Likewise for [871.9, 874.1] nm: 2.46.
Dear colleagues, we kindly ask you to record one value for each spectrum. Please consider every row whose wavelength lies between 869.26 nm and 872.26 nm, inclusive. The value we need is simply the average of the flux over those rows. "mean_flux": 20.5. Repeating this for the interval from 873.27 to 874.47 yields 20.4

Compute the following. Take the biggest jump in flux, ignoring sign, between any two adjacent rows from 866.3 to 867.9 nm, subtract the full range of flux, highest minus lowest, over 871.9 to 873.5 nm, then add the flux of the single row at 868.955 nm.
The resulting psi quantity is 18.8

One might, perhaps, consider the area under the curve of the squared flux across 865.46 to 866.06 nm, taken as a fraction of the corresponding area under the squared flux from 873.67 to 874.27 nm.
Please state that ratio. 1.0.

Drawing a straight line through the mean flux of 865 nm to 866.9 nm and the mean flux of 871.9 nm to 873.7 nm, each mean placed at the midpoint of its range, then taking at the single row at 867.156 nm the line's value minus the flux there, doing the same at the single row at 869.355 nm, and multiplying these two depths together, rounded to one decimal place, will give -1.4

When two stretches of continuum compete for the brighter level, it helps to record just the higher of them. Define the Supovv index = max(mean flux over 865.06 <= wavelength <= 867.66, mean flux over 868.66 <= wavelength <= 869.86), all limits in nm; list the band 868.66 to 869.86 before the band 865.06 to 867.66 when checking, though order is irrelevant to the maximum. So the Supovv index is 20.65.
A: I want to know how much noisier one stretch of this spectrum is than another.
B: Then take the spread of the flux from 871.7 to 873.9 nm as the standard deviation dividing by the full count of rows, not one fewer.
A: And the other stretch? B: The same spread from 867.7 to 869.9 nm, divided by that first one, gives 0.8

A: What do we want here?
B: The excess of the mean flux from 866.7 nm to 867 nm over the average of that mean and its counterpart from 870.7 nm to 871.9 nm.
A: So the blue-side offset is -0.63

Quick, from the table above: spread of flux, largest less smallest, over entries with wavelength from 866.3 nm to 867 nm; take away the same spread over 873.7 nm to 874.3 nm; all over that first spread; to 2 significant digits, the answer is -2.0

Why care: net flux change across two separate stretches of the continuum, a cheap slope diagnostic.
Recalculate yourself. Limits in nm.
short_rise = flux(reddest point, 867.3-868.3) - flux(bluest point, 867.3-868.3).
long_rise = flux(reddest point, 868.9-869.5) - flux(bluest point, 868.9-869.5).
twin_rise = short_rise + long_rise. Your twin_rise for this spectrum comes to 2.7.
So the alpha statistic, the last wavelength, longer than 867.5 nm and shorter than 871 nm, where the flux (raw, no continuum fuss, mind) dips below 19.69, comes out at 870.156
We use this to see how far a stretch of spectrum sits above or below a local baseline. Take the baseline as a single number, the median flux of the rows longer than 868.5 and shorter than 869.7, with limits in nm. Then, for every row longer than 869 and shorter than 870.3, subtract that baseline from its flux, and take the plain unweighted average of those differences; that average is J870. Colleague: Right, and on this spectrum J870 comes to -0.12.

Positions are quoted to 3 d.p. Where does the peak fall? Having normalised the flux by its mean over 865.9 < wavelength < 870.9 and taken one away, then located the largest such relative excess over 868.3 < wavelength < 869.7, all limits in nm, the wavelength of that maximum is 869.355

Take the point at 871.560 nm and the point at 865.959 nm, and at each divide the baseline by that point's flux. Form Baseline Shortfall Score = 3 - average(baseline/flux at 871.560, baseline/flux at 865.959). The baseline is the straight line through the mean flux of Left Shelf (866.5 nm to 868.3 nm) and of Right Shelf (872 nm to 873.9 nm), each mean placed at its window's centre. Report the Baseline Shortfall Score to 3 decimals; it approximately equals 2.011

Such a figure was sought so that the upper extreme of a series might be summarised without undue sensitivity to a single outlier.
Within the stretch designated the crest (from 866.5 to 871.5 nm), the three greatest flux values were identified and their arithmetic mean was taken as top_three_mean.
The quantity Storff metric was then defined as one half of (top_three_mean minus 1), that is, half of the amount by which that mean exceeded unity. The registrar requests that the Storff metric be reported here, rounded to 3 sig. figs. 10.1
